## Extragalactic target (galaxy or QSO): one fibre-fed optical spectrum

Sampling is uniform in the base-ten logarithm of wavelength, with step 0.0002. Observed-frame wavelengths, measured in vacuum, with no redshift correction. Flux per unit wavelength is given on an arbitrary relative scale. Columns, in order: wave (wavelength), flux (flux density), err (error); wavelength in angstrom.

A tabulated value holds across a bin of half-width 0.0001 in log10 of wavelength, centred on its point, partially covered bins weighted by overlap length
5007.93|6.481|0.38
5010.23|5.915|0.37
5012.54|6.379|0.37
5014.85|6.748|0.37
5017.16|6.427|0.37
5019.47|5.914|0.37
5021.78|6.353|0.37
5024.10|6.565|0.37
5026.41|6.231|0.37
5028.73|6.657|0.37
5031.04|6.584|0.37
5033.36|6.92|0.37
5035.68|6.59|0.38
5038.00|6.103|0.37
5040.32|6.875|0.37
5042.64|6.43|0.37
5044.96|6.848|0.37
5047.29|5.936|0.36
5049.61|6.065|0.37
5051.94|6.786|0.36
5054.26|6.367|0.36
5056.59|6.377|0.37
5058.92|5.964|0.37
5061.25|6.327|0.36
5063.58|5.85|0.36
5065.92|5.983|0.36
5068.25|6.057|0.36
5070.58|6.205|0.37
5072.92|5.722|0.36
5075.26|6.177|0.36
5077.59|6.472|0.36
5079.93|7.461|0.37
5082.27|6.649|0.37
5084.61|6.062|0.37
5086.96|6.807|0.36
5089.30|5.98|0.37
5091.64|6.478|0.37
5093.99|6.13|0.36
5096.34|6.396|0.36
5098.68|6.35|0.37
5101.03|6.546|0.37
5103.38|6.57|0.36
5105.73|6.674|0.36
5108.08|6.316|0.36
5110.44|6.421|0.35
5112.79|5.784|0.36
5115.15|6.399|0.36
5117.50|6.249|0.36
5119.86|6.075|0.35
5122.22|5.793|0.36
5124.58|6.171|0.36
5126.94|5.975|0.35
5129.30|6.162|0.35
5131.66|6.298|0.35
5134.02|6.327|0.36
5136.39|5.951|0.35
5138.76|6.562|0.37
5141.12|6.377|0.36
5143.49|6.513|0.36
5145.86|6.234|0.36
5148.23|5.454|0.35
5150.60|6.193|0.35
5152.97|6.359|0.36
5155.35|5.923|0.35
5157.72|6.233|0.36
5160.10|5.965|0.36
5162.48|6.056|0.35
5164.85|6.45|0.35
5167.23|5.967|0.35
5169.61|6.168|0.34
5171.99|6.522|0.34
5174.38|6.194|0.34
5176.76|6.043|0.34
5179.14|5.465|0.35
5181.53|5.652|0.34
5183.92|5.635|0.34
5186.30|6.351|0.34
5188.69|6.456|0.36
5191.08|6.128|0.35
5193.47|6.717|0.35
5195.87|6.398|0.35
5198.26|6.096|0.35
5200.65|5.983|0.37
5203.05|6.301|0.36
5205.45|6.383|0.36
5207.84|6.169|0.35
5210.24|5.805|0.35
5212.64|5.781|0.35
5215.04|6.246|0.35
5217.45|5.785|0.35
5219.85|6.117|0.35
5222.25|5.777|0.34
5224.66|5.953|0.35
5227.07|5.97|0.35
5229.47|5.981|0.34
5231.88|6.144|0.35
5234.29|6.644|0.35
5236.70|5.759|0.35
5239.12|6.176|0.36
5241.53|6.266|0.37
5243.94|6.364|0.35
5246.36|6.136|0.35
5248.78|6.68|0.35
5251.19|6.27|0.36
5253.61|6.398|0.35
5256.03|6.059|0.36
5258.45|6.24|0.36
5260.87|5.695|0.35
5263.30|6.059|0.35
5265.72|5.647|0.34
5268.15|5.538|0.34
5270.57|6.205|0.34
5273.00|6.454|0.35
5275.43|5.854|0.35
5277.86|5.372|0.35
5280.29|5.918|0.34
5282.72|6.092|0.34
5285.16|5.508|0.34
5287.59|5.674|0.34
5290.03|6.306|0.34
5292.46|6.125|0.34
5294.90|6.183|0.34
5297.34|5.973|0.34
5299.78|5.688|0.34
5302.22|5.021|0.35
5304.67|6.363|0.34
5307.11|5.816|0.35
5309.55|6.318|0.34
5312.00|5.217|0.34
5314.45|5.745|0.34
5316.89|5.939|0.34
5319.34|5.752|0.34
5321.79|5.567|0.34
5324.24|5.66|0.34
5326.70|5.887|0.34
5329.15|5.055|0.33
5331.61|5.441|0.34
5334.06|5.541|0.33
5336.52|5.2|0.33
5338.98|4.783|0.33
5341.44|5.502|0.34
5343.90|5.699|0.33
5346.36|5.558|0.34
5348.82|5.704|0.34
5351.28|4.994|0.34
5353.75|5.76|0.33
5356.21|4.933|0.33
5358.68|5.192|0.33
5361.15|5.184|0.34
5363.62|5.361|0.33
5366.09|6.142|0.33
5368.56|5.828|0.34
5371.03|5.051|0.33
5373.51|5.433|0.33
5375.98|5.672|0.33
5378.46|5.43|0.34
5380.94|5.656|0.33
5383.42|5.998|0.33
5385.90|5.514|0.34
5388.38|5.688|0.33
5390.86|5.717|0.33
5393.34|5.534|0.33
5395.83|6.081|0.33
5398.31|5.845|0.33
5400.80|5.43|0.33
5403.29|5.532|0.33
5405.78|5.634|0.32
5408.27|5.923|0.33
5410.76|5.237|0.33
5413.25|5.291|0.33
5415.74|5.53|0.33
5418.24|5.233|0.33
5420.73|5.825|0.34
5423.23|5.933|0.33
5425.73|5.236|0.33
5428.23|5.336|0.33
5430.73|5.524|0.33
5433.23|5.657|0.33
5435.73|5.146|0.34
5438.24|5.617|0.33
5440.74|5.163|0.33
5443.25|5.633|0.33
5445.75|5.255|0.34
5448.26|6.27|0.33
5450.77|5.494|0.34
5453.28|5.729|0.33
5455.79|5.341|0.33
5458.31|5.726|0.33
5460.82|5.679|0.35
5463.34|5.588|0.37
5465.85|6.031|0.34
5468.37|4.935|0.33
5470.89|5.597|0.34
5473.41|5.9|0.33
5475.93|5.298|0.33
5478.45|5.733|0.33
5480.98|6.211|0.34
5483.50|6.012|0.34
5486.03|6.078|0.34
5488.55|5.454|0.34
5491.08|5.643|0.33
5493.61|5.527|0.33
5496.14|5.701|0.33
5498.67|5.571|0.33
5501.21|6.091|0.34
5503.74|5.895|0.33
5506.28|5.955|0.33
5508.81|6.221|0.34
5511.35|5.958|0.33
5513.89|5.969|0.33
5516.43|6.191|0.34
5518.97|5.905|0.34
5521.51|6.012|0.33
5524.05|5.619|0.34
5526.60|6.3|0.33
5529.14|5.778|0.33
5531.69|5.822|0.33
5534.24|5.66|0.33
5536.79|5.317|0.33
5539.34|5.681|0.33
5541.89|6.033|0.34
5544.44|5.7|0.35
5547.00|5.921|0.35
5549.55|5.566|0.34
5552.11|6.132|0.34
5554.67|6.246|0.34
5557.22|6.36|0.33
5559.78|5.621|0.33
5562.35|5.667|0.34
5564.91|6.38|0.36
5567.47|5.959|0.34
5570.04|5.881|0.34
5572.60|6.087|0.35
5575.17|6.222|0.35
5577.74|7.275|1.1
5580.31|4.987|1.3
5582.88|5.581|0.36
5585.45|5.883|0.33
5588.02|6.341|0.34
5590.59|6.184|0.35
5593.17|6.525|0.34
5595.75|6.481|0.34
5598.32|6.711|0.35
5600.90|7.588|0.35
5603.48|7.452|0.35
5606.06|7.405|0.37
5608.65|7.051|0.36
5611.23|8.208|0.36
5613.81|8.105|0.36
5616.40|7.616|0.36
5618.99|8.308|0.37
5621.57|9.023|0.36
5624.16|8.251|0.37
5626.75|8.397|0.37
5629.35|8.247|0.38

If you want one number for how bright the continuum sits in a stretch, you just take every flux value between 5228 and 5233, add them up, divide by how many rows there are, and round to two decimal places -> 6.06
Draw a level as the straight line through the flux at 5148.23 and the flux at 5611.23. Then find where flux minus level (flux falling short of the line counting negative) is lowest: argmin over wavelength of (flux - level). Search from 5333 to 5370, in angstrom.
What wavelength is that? 5338.98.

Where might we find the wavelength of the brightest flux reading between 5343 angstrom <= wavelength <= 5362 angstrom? 5353.75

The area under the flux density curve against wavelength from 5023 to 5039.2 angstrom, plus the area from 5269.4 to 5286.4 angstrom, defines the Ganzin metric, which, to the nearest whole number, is 206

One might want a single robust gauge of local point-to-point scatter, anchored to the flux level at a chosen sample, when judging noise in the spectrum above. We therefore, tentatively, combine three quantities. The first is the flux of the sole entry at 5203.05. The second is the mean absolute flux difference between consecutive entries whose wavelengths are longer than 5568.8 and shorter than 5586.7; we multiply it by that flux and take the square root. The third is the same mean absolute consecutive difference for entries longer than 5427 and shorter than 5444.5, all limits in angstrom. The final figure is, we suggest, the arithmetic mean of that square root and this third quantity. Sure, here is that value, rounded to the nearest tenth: 1.3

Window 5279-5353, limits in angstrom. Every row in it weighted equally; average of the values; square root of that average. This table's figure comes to 2.38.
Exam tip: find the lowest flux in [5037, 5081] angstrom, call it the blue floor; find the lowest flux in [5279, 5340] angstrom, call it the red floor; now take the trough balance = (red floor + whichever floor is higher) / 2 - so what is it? 5.25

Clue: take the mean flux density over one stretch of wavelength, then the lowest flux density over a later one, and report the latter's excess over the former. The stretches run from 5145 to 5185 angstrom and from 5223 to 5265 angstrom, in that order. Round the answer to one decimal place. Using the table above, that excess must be -0.3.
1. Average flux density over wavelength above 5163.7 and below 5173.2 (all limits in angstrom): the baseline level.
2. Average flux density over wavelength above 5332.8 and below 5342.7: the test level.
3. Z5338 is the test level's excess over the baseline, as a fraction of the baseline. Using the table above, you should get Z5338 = -0.16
